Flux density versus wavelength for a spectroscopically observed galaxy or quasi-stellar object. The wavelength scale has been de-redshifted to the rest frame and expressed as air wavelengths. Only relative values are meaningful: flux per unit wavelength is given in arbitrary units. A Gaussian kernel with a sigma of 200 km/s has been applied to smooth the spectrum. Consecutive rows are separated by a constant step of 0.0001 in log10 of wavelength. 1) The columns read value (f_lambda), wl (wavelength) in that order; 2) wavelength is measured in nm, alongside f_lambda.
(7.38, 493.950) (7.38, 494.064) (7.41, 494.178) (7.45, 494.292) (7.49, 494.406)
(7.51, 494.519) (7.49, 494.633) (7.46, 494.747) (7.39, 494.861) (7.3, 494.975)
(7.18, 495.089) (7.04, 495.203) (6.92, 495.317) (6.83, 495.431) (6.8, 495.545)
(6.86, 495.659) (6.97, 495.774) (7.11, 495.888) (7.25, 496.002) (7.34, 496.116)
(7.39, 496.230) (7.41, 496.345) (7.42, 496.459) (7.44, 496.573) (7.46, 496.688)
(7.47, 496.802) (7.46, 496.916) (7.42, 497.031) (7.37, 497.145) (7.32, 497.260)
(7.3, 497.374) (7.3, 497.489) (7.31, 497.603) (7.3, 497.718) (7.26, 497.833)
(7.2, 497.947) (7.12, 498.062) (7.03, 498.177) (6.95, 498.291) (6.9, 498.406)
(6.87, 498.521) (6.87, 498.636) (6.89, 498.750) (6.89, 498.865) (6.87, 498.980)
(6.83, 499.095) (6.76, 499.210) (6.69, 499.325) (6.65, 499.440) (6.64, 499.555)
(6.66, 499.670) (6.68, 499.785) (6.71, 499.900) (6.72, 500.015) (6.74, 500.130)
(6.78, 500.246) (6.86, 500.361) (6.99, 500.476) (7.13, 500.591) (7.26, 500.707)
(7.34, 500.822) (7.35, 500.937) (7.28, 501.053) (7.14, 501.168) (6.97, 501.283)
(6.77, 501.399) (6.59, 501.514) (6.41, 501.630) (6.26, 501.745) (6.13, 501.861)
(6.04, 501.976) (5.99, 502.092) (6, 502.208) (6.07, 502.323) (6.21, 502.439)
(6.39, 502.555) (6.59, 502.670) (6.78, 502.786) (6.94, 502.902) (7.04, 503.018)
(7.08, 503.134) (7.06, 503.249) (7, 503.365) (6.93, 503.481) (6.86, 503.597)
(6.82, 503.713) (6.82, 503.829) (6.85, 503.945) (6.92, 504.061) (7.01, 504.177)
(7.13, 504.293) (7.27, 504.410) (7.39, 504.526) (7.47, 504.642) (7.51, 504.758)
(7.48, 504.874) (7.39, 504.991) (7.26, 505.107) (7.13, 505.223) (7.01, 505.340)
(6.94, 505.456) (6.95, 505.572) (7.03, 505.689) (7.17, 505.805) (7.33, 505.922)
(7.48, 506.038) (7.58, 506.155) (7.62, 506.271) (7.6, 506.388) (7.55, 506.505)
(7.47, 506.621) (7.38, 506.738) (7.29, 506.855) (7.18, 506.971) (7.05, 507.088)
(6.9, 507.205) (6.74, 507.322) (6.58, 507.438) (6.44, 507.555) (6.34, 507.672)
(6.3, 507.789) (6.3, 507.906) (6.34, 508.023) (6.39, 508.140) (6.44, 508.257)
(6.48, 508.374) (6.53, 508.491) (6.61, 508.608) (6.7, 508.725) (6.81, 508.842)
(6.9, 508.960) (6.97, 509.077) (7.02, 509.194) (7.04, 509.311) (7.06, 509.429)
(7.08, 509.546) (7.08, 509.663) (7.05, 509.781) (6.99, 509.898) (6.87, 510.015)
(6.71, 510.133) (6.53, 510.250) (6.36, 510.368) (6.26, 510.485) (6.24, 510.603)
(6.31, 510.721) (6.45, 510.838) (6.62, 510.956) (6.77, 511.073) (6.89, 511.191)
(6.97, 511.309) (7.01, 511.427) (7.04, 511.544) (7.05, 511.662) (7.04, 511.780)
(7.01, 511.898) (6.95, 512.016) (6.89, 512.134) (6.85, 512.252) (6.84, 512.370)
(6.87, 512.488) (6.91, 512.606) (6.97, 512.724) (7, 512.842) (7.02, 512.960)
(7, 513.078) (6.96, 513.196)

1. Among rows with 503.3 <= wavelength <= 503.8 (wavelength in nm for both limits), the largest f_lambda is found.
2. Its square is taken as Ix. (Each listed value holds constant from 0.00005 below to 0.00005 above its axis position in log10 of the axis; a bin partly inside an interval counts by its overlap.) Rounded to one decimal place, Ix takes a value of 49.0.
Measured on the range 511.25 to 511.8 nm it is 49.7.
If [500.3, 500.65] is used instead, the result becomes 50.8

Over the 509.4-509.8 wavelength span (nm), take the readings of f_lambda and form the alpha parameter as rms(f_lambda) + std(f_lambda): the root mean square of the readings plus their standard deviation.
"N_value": 7.08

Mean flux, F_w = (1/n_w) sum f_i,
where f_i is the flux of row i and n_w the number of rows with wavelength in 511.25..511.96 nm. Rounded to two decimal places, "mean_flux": 7.02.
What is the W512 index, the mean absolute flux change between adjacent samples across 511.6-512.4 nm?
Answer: 0.035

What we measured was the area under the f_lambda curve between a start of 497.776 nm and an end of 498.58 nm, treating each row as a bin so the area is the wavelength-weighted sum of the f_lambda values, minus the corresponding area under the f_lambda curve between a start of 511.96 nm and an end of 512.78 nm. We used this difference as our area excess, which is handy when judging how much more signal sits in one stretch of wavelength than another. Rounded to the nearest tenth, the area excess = 0.0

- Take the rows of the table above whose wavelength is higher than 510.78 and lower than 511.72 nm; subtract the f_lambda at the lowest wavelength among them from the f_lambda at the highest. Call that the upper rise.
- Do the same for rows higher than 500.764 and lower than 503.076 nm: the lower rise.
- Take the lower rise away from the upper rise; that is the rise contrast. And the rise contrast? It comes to 0.9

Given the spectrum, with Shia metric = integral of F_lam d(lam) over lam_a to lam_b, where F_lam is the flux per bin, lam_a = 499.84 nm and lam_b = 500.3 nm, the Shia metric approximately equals 3.10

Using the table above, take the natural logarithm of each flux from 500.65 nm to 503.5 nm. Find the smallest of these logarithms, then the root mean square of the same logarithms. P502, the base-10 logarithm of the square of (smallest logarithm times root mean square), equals 1.06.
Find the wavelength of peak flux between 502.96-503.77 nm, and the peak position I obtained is 503.134 nm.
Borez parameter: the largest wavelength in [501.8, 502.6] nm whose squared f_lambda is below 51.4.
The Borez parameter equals 502.555 nm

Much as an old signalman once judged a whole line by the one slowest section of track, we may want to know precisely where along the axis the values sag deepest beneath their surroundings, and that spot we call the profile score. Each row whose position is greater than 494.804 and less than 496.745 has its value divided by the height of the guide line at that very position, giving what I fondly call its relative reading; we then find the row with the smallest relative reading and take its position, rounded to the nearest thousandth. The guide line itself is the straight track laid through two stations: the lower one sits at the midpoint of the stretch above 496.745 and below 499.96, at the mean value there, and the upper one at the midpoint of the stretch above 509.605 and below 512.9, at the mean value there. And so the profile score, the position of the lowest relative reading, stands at 495.545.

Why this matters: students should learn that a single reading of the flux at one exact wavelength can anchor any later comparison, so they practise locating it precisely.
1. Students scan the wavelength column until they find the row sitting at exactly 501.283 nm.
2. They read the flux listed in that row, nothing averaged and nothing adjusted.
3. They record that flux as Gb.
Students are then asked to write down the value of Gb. 6.97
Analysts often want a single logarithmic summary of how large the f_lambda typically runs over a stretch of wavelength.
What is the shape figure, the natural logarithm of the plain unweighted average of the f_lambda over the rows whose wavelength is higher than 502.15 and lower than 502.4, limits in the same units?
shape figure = 1.80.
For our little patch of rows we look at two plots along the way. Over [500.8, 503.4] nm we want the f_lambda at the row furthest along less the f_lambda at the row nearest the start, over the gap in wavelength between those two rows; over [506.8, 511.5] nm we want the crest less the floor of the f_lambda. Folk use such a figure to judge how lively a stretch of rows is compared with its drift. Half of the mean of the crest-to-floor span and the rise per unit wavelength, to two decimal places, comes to 0.23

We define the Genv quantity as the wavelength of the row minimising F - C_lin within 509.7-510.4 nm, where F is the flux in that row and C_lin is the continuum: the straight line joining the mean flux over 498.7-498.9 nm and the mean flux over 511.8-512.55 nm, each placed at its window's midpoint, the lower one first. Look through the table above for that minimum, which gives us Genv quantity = 510.368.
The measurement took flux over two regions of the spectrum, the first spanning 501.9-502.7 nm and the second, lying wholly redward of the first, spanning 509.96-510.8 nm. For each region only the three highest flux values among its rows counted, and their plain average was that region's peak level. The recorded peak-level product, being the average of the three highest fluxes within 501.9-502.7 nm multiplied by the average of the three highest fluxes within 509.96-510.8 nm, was 42.9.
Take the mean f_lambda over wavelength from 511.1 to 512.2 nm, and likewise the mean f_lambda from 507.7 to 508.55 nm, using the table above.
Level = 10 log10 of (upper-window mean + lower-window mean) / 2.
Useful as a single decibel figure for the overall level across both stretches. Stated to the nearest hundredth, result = 8.25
